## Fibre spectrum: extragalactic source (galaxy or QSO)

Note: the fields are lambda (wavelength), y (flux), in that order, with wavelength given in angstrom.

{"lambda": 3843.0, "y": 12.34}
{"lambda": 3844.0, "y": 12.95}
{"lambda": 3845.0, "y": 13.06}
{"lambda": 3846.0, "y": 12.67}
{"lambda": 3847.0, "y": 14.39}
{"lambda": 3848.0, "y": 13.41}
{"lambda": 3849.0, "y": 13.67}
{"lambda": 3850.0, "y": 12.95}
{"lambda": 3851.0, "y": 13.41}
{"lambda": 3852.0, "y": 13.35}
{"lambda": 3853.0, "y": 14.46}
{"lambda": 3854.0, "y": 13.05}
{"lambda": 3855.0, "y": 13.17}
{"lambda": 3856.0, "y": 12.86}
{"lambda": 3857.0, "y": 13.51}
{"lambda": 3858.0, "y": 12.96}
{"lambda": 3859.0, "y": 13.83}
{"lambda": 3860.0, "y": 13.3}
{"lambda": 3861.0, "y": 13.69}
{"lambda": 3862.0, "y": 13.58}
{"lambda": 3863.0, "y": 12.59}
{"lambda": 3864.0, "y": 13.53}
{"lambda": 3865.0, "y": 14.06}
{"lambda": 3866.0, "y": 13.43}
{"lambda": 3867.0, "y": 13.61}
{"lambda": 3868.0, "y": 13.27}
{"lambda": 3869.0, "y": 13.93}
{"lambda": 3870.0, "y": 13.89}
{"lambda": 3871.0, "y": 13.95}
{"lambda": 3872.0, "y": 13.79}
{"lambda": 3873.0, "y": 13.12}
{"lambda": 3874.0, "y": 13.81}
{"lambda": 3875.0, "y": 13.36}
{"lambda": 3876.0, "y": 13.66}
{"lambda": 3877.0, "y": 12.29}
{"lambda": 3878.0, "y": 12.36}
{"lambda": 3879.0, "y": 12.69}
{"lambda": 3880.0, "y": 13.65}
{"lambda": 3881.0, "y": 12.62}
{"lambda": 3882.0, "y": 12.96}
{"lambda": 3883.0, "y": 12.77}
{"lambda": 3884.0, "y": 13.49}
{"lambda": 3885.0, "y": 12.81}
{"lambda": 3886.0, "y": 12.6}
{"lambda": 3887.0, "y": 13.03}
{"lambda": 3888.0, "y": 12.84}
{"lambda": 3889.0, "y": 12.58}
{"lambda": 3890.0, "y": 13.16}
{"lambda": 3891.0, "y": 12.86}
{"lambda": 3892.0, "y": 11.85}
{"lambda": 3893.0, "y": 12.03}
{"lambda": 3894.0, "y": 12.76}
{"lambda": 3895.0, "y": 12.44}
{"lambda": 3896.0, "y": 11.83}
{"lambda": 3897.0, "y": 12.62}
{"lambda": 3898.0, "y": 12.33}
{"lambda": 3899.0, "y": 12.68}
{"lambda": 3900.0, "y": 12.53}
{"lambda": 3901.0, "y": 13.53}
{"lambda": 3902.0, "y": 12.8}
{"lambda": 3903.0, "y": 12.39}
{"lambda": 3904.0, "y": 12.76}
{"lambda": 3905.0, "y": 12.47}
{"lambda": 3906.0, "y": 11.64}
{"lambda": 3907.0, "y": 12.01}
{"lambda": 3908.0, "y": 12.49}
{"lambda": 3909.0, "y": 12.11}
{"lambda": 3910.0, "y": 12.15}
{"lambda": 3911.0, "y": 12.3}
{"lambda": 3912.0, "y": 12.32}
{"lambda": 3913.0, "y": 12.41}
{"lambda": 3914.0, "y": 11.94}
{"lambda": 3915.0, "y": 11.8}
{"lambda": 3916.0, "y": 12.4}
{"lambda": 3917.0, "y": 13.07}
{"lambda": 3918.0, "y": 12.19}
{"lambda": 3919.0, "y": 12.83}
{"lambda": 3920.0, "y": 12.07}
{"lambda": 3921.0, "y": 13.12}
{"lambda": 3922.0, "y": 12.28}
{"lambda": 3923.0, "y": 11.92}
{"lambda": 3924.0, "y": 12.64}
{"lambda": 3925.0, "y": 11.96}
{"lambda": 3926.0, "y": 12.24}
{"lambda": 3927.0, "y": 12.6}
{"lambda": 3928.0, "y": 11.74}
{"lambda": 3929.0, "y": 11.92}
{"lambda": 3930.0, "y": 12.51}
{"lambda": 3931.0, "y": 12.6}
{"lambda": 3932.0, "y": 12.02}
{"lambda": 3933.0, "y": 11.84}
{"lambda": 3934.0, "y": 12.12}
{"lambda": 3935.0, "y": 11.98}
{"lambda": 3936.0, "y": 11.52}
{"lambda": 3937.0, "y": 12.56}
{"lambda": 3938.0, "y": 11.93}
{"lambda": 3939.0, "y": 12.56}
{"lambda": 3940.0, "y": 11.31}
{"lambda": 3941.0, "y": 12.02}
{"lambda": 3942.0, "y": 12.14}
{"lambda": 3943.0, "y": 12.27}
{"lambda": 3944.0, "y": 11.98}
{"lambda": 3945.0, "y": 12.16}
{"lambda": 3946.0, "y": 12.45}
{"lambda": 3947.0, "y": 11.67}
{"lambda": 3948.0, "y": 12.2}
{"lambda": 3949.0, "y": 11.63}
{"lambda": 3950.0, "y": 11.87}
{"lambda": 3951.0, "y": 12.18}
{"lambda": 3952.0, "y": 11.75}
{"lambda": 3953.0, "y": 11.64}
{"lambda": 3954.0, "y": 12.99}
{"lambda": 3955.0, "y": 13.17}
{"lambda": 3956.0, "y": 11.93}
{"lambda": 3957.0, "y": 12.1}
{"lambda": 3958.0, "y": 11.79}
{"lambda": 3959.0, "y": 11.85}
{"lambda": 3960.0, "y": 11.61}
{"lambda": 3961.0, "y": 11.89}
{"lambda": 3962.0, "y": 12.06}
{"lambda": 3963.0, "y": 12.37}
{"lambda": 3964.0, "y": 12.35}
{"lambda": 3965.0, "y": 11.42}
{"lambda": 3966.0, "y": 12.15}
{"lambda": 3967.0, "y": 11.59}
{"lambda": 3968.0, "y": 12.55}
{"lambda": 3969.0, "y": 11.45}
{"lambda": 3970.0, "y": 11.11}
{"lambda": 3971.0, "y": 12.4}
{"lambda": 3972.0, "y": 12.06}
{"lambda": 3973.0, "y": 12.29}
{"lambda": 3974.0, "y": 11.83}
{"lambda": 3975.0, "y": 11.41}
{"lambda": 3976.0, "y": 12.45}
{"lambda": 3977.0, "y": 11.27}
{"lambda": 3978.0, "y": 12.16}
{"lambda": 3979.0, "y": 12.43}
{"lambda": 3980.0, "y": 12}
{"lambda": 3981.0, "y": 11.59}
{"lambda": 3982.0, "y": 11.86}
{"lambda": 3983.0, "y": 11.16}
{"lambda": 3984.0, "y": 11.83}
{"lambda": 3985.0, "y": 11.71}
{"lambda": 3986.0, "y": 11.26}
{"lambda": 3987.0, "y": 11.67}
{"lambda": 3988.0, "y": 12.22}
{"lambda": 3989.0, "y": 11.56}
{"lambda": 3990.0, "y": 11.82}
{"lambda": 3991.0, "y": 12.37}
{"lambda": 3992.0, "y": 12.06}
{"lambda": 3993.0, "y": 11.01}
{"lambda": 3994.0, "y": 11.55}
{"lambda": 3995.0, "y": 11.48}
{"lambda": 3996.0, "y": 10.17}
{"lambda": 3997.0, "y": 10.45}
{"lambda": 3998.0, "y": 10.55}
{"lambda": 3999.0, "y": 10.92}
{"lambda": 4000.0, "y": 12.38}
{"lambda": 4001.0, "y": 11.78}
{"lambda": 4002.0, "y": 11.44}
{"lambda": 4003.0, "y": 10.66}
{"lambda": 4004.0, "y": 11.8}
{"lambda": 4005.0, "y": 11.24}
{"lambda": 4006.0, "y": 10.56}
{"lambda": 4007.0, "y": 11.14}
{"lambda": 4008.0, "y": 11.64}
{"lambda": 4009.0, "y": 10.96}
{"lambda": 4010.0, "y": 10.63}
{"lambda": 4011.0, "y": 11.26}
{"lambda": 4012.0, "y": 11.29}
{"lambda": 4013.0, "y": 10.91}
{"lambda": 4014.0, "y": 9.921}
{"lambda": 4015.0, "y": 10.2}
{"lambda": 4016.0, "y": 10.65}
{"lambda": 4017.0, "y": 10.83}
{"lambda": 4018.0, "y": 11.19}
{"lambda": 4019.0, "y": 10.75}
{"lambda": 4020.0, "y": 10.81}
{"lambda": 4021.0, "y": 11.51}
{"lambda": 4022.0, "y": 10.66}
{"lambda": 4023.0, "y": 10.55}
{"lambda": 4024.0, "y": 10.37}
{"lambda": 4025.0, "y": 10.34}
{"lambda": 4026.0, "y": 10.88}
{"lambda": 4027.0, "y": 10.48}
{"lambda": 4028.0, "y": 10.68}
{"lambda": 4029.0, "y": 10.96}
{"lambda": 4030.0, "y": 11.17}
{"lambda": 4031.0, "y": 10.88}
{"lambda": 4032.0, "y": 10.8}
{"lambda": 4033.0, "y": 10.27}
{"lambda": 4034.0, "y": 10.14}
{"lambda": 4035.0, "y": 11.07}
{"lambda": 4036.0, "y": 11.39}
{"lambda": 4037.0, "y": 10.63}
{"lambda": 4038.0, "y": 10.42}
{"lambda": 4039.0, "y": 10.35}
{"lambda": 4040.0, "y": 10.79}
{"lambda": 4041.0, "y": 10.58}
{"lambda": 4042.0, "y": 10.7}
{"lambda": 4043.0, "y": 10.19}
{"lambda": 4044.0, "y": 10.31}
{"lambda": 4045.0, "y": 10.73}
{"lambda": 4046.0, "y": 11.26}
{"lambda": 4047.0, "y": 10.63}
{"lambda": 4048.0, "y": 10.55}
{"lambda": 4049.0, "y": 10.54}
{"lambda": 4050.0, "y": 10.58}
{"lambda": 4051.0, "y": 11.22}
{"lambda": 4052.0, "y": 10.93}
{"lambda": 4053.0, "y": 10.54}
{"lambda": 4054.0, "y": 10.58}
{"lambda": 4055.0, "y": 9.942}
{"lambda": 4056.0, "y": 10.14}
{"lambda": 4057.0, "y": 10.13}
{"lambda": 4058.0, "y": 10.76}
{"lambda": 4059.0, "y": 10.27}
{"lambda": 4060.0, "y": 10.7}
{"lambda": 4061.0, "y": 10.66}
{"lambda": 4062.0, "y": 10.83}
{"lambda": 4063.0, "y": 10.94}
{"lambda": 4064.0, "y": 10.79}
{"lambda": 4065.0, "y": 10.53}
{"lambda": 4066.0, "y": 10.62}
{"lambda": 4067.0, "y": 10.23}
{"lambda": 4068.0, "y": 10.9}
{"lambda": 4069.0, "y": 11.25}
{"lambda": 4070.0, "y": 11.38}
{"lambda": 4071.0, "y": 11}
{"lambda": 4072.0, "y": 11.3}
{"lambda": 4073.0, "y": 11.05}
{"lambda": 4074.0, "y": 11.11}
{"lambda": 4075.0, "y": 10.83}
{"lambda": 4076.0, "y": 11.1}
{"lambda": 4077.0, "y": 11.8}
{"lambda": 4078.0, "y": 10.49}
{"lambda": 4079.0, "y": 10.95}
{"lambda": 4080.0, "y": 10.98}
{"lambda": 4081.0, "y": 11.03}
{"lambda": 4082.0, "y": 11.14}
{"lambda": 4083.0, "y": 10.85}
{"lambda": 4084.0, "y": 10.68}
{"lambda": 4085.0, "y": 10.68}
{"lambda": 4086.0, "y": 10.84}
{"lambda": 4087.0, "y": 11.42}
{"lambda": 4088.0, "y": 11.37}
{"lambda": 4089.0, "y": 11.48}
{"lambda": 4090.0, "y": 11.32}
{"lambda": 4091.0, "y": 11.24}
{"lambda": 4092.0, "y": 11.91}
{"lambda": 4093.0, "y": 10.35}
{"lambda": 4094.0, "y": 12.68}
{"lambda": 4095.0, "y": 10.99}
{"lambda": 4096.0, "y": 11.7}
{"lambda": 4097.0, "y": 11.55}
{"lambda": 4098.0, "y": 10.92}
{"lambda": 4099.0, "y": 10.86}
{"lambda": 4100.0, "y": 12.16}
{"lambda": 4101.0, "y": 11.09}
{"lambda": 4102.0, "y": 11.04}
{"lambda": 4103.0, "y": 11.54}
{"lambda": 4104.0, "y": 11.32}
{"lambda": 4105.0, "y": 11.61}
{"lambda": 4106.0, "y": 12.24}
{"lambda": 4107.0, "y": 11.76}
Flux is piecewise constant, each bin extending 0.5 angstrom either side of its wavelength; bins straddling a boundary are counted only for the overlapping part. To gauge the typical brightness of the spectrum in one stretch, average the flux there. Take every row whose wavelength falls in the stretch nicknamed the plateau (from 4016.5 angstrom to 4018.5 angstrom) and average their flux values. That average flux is 11.0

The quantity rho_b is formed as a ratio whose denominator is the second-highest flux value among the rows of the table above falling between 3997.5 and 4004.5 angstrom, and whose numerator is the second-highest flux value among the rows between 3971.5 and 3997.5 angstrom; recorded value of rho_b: 1.05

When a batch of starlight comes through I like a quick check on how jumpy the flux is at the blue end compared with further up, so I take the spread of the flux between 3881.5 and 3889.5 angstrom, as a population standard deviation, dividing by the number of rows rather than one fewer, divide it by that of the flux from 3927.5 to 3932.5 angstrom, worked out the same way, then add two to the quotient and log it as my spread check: 2.80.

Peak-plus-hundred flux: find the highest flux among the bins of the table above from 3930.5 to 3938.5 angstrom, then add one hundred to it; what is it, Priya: 112.6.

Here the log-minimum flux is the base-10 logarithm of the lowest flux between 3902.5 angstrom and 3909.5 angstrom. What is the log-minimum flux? 1.07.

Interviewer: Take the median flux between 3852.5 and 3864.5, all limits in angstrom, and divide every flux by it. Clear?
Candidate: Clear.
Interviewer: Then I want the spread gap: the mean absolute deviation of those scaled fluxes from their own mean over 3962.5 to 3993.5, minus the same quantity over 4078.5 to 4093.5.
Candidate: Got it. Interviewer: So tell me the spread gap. 0.006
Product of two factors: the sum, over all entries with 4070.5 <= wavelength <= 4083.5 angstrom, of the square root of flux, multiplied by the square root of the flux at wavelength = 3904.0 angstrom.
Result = 154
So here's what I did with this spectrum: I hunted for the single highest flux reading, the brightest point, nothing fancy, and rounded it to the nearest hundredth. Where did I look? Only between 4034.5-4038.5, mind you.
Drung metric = 11.39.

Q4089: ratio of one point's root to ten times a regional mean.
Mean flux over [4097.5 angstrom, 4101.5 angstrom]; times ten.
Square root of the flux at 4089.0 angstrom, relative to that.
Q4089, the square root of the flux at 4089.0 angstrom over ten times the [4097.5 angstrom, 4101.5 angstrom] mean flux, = 0.0301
